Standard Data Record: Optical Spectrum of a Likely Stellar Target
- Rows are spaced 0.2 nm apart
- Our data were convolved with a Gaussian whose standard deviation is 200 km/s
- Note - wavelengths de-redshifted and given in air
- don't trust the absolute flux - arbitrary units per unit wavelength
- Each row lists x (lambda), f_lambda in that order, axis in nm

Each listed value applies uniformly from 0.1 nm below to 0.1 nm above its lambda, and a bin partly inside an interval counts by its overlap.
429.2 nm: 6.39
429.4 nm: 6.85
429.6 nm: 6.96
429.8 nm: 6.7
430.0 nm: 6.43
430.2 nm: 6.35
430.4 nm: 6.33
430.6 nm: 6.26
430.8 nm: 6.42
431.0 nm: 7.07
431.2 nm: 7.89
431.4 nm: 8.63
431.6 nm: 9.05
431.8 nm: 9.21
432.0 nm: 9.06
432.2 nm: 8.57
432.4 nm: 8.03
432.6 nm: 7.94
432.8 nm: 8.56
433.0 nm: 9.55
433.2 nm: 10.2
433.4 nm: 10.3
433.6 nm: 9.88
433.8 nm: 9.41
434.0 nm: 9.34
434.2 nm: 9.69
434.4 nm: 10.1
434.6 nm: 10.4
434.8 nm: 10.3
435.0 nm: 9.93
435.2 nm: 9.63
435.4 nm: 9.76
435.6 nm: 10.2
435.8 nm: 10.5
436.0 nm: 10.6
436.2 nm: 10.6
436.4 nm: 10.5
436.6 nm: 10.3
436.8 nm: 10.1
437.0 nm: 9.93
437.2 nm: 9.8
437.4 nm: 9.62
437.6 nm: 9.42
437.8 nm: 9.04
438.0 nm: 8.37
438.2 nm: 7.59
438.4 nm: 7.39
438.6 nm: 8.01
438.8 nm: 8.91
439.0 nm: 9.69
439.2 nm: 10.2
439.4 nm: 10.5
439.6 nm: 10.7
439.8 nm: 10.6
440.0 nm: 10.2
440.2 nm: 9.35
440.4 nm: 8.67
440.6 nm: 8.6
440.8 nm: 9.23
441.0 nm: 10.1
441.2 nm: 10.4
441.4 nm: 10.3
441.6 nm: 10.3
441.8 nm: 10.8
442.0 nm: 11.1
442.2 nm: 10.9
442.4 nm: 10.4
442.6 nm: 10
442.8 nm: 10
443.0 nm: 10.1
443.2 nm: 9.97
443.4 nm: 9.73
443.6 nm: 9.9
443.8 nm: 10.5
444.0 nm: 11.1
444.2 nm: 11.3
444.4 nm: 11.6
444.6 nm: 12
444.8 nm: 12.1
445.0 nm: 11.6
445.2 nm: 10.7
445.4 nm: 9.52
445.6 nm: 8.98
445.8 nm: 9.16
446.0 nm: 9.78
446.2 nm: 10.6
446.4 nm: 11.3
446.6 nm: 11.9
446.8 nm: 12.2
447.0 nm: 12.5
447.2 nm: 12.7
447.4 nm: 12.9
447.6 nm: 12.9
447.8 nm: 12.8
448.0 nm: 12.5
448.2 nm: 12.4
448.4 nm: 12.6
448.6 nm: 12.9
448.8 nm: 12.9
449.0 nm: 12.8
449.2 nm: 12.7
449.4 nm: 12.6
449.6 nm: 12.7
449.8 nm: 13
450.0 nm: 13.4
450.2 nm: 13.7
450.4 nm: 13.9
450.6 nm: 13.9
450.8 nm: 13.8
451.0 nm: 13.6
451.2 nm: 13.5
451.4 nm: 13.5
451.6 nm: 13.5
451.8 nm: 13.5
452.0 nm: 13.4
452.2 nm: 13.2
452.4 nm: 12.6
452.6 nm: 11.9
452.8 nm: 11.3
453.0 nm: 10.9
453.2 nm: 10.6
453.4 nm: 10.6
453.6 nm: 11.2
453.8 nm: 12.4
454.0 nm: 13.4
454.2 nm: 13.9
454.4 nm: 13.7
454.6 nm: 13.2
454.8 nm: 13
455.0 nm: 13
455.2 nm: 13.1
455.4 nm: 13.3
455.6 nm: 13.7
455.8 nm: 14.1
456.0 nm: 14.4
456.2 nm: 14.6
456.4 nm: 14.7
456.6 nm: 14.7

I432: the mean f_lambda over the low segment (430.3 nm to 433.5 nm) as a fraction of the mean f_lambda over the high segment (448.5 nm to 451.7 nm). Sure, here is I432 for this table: 0.63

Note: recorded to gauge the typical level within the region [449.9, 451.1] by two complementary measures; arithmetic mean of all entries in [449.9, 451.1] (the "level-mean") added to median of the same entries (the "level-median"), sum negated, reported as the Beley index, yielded -27.5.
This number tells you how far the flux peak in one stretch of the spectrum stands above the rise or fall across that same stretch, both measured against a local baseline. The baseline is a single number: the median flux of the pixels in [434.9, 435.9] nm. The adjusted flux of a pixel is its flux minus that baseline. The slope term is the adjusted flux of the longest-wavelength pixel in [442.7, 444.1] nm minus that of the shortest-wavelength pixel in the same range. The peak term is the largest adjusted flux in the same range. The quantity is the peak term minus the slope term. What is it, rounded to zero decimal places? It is 0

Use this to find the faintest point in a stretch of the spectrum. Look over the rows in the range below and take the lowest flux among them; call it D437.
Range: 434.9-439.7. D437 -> 7.39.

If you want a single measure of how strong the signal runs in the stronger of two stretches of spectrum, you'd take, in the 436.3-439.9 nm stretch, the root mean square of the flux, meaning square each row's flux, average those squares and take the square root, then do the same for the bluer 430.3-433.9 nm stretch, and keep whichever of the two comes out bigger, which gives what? 9.54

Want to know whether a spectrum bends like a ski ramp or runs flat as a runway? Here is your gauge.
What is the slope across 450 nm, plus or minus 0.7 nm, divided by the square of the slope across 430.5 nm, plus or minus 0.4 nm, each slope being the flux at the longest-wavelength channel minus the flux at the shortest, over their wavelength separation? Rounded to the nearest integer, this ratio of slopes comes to 80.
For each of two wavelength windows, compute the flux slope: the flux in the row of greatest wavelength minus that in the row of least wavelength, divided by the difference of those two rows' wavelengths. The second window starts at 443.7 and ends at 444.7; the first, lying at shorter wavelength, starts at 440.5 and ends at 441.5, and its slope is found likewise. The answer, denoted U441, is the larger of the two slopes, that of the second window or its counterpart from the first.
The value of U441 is 2.1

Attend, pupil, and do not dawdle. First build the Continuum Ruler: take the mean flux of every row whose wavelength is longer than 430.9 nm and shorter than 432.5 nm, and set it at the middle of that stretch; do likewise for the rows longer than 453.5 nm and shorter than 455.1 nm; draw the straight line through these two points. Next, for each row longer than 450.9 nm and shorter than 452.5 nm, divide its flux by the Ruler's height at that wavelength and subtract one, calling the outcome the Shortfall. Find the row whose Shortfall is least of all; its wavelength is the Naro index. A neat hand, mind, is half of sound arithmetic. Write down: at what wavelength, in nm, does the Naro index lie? 452.4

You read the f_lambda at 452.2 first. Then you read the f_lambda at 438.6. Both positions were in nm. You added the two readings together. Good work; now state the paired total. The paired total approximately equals 21.2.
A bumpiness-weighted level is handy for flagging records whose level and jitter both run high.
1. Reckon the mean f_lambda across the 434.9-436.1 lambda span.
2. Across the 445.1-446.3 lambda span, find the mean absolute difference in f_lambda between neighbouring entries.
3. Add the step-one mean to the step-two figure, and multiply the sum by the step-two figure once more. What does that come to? 7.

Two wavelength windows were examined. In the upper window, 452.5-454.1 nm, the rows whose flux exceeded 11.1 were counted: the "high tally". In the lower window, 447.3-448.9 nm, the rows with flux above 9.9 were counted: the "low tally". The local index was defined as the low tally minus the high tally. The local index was 3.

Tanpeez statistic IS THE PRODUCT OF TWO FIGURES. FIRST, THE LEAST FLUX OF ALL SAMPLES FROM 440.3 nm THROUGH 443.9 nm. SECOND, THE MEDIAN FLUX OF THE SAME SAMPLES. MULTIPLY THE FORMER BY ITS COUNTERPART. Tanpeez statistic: 87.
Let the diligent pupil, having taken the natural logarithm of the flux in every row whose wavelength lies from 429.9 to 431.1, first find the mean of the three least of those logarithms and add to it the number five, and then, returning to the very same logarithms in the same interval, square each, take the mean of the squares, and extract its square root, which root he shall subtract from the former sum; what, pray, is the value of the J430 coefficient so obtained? 4.97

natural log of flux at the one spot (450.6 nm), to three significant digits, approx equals 2.63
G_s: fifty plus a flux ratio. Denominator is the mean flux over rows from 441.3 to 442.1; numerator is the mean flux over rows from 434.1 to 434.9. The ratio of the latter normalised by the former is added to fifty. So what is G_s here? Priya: 51.0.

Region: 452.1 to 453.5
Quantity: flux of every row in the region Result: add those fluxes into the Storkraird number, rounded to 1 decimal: 81.1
